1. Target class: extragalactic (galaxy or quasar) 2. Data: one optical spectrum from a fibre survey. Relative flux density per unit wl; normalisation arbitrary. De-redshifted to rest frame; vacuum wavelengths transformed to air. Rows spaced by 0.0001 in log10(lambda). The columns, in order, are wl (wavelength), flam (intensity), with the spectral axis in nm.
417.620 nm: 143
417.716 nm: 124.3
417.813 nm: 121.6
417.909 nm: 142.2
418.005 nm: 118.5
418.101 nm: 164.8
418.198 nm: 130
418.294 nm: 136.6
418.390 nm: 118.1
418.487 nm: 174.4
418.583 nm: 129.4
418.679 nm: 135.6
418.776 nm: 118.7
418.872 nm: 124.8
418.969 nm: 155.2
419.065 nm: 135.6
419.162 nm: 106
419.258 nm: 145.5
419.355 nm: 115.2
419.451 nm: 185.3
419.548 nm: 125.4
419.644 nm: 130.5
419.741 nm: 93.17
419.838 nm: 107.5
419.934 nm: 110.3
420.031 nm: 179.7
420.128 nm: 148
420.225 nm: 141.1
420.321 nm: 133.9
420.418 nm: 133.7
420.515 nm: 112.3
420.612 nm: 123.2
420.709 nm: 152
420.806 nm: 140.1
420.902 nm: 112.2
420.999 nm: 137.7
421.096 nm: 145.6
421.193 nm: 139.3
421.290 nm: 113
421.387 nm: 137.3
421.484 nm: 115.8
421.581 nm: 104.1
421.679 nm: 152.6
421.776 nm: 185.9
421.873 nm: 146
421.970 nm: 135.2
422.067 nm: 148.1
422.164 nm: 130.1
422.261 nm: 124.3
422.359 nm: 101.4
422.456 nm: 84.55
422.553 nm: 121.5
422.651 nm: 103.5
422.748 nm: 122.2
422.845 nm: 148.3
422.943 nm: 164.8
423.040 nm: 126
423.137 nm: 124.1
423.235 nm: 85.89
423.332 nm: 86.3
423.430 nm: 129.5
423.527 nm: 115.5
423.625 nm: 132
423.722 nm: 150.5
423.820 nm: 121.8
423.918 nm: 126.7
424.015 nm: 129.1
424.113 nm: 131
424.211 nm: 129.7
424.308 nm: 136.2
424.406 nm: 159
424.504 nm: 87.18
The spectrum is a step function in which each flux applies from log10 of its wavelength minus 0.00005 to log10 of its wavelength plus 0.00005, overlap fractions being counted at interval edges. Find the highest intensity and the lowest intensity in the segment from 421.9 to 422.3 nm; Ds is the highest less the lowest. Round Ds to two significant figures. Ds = 24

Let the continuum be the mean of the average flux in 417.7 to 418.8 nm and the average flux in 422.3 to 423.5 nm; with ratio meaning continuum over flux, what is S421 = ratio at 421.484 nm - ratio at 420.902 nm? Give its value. 0.0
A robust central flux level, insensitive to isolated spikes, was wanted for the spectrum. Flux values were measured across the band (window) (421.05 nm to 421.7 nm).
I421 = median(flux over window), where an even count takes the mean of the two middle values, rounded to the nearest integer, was 137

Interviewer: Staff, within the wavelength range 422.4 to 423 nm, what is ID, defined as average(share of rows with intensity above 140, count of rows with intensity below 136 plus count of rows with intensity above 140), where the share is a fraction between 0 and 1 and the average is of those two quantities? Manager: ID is 3.17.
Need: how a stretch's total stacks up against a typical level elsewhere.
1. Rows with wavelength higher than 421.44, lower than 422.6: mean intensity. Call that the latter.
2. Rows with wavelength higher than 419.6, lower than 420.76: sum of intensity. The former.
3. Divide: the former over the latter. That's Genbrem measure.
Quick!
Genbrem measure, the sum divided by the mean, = 12.1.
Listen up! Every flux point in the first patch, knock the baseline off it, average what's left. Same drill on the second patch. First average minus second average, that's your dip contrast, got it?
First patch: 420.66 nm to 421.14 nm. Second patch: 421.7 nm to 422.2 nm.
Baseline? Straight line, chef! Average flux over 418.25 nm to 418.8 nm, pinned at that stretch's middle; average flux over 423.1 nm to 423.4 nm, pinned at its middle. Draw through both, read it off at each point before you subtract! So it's -20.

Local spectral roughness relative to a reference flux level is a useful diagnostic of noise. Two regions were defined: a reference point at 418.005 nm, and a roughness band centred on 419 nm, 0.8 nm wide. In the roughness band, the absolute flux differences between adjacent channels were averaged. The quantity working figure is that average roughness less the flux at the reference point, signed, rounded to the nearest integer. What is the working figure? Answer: -94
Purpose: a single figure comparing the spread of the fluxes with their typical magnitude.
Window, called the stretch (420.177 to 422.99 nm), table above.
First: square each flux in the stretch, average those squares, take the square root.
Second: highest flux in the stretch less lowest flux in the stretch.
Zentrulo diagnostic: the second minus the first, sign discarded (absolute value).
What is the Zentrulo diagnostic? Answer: 32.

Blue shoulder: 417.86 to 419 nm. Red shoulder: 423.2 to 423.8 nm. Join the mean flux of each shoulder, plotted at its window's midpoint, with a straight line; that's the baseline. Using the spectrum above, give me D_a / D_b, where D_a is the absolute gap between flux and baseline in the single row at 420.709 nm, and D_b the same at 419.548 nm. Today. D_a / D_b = 3.2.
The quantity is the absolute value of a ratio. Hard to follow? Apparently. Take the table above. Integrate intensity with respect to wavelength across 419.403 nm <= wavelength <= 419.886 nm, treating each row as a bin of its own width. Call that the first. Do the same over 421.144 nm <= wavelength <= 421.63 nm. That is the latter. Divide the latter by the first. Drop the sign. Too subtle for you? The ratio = 0.95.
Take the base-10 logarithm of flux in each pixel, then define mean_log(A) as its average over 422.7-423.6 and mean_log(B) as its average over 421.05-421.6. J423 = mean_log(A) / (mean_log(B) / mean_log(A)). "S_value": 2.06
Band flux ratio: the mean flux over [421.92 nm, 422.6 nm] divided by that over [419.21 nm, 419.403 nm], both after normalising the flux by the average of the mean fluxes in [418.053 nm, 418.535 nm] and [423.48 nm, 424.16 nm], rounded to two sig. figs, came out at 0.93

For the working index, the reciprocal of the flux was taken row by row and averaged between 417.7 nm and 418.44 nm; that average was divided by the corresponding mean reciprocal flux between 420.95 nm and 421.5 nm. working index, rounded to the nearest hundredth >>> 1.00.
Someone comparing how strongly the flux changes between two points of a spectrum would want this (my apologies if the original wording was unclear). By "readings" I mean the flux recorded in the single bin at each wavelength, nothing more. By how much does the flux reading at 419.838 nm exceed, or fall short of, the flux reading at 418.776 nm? -11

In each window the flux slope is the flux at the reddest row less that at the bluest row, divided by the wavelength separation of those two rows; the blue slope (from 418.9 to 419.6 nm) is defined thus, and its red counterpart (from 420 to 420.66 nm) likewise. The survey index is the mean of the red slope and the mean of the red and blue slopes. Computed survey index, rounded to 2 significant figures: -86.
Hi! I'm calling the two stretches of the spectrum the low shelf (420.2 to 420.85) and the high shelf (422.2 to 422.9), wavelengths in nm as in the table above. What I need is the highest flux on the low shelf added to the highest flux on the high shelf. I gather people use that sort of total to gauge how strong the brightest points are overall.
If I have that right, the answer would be 300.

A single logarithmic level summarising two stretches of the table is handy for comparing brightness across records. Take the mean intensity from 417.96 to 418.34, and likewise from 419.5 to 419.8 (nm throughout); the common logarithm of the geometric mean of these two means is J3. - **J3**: 2.10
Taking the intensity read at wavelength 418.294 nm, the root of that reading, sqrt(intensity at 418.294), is 11.7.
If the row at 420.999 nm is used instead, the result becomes 11.7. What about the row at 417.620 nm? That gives 12.0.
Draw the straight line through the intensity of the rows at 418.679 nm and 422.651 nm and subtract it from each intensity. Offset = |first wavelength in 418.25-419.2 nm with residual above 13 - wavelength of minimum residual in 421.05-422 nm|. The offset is 3.09 nm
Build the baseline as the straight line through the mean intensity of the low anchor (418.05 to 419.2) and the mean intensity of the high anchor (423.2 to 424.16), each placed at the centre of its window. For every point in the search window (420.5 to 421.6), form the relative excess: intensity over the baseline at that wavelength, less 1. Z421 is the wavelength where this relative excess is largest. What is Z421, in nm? 420.709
